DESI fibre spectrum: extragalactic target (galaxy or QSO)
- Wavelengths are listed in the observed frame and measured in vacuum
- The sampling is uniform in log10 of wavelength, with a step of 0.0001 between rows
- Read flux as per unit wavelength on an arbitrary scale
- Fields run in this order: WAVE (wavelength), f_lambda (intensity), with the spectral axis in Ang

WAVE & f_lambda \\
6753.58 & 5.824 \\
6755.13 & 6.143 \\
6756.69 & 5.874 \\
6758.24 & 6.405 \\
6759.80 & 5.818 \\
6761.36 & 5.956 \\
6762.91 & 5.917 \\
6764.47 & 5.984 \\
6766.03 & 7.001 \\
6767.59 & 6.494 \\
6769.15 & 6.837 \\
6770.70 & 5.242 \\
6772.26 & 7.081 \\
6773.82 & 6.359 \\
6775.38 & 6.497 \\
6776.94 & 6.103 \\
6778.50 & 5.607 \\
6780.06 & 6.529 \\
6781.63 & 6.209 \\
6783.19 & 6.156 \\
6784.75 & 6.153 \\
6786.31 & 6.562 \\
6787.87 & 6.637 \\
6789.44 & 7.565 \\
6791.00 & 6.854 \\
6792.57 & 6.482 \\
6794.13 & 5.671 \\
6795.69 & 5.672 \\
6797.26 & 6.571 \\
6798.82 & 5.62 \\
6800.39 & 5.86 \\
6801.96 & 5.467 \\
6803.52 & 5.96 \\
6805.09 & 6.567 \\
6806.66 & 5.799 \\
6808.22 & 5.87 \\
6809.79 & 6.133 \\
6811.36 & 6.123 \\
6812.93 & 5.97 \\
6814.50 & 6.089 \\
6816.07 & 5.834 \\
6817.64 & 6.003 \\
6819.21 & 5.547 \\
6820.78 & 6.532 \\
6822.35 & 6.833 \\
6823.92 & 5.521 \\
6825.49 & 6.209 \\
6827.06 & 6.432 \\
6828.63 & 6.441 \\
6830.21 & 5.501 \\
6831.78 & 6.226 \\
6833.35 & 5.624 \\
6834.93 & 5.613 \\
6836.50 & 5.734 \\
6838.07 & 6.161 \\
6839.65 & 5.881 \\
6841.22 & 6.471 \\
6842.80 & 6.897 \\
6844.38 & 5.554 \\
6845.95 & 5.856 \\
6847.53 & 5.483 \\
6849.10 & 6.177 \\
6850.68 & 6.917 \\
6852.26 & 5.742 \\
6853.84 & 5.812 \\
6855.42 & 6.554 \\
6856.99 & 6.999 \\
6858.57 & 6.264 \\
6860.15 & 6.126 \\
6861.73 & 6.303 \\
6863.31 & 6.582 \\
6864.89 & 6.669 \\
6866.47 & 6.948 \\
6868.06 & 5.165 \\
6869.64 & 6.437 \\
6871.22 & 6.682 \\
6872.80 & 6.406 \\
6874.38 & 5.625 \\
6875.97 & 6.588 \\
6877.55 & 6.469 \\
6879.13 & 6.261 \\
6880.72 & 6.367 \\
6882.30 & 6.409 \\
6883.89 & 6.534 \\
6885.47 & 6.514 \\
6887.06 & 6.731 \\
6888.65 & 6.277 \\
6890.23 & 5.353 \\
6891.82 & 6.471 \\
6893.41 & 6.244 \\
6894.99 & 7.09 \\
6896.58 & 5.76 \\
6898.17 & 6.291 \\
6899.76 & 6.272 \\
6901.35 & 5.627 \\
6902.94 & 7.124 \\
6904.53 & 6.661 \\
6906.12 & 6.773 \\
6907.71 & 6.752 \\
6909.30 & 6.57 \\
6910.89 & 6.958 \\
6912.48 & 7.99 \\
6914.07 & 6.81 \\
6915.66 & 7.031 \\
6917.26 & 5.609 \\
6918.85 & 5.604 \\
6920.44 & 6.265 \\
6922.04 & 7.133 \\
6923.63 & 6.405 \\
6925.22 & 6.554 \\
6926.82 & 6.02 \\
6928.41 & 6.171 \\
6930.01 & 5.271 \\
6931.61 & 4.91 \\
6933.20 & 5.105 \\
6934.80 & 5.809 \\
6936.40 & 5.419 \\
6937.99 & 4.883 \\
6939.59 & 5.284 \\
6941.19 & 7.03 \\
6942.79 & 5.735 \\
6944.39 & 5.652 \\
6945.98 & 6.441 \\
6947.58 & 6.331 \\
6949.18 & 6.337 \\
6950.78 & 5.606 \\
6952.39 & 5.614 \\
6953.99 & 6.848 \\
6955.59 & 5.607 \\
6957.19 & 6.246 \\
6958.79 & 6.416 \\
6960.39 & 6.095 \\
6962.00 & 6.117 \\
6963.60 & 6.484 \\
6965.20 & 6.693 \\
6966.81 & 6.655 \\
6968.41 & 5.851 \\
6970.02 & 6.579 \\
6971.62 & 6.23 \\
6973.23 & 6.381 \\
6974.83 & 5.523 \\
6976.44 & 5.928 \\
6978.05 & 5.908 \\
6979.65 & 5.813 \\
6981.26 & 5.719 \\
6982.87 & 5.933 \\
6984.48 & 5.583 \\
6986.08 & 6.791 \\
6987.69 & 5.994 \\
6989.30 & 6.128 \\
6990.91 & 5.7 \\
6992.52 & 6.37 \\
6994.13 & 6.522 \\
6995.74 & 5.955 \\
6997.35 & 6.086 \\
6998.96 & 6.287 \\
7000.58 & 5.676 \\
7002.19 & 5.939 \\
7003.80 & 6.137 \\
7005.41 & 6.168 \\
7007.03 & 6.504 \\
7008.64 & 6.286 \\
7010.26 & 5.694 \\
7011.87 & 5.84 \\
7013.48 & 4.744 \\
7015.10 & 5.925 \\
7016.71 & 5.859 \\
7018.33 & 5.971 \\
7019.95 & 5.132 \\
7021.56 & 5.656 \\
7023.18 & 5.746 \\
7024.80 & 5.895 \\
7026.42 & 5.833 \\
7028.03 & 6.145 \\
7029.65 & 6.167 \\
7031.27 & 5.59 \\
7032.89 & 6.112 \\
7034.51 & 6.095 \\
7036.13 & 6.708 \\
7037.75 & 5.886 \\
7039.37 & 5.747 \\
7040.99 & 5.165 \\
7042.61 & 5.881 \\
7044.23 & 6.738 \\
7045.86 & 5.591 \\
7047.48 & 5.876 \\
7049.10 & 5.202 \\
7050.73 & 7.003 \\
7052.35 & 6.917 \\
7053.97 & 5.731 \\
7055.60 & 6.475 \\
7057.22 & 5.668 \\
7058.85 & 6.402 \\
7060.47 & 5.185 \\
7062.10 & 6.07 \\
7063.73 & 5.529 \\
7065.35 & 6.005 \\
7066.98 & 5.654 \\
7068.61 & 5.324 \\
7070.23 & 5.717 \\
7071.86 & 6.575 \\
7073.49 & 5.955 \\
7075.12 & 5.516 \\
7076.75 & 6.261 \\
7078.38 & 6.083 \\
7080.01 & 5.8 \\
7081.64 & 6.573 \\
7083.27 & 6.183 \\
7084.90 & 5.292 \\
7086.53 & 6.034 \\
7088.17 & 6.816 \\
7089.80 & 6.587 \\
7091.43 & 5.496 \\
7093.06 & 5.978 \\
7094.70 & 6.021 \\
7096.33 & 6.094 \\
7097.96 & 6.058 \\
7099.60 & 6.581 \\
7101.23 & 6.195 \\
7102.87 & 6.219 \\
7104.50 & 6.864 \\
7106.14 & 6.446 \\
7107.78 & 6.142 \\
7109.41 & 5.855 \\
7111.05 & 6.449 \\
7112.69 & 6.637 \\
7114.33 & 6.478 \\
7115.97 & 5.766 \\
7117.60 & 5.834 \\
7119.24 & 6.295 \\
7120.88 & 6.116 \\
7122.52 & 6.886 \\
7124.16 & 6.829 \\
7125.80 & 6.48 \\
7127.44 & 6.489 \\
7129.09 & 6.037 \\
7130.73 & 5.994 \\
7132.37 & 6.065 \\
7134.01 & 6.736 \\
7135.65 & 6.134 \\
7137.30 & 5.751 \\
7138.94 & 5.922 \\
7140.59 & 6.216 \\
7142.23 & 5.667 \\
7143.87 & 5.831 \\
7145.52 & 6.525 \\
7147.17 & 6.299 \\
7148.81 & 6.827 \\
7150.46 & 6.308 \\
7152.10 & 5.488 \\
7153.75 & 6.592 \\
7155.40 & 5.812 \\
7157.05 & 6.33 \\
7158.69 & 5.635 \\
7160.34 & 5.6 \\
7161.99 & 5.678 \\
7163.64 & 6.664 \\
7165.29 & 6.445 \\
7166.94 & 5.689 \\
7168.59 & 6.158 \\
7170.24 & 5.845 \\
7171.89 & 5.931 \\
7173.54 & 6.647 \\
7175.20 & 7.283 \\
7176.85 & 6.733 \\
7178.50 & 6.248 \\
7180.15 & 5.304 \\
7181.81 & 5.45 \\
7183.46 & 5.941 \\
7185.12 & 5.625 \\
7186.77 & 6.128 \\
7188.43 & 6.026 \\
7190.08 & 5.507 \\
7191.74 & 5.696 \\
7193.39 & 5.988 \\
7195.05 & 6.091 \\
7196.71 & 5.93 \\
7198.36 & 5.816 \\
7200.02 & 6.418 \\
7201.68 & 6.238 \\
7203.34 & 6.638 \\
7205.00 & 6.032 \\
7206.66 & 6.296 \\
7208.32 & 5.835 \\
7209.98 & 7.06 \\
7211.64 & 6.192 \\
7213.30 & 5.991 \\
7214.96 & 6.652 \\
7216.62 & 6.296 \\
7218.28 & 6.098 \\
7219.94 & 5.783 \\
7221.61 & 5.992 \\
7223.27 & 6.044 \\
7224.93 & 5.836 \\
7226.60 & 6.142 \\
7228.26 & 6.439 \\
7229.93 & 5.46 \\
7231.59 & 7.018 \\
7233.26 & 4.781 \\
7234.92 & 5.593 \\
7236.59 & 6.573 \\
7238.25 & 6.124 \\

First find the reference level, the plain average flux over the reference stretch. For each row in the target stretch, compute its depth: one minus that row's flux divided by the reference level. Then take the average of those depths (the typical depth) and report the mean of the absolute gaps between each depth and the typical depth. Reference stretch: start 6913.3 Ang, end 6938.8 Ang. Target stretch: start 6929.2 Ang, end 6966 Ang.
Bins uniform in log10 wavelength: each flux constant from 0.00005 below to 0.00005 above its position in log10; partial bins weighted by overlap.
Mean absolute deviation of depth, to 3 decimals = 0.088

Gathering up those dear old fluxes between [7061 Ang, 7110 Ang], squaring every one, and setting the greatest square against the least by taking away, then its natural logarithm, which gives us 2.95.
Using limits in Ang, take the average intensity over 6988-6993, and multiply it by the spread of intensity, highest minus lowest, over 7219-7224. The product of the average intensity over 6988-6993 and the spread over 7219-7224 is 2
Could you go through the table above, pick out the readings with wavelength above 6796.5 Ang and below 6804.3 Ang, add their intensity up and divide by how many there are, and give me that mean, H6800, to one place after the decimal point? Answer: 5.9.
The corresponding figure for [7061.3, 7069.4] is 5.7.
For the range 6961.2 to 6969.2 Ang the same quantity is 6.4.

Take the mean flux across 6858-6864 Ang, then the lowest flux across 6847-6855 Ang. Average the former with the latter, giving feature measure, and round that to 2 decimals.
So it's 5.90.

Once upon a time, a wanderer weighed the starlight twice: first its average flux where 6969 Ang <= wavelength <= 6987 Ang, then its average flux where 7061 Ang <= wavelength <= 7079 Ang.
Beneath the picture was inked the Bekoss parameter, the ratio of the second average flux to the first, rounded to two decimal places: 0.97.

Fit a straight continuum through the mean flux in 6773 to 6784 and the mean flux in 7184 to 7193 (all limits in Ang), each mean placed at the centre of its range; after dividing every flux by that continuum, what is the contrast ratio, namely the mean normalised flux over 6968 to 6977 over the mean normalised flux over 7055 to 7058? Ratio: 0.99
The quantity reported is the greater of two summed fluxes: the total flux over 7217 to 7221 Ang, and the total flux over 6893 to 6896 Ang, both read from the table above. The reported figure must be 13.33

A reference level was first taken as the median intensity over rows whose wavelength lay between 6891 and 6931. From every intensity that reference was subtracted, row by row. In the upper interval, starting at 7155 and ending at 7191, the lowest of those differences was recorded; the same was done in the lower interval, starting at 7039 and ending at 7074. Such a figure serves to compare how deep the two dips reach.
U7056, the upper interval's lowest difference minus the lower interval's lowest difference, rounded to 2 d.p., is 0.14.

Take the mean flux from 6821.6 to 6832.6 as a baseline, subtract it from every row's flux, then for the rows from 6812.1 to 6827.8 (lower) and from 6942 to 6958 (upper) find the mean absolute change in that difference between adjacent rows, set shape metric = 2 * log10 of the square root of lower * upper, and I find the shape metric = -0.57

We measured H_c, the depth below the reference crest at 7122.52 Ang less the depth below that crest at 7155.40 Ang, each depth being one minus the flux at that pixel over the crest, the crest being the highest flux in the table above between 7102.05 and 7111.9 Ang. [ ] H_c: -0.16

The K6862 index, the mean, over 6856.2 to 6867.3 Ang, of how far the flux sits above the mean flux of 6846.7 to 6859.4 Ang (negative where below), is 0.3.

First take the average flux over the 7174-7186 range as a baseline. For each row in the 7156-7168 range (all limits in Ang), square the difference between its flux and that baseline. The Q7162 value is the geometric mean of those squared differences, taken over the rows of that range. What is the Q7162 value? 0.164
